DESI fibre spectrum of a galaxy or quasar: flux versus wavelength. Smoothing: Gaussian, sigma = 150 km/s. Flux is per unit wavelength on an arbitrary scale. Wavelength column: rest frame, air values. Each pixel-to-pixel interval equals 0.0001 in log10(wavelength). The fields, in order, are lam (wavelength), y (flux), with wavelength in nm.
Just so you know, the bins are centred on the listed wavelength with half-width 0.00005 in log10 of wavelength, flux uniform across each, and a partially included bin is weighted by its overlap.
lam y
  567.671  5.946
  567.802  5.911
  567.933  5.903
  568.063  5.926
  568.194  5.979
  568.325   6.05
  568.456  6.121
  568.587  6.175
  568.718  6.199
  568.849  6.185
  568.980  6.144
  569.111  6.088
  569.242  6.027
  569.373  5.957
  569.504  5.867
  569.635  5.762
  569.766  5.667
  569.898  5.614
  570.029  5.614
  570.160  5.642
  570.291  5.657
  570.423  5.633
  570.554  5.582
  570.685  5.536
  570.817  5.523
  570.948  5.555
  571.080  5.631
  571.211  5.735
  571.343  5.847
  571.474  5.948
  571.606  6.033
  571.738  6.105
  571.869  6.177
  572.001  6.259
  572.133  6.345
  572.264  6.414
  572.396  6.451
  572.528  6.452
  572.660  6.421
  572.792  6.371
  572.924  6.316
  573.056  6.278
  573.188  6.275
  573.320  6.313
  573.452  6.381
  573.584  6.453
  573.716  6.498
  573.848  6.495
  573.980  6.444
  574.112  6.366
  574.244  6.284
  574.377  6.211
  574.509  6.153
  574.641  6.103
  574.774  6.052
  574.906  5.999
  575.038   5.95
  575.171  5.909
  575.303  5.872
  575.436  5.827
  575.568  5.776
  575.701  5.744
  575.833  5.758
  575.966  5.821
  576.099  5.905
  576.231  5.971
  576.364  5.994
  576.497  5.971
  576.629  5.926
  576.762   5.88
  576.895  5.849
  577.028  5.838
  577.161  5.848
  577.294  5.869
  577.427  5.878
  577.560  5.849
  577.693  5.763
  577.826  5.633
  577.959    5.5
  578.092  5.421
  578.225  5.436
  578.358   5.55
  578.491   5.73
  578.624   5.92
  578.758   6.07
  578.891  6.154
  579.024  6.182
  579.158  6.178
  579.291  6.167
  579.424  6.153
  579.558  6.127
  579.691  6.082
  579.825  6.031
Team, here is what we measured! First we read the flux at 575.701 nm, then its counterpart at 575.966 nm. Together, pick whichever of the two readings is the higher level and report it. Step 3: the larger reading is 5.82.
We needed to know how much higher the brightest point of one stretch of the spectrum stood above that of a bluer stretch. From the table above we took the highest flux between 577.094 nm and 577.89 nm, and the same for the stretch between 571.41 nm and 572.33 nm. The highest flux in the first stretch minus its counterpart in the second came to -0.5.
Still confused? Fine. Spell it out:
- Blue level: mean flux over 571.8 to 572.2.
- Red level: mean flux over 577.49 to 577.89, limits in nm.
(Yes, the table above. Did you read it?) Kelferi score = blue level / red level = 1.09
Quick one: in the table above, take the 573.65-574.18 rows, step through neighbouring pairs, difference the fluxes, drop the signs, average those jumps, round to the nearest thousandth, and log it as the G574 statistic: 0.044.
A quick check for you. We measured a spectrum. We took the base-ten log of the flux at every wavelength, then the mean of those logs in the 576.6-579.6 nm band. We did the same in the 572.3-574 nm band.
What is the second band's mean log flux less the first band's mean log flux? 0.038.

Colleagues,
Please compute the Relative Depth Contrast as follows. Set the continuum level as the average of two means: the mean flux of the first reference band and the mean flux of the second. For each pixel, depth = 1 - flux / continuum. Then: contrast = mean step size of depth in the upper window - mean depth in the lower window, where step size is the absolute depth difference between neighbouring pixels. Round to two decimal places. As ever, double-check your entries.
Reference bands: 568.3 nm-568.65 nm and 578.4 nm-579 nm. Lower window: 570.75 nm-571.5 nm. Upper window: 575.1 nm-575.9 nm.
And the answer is -0.05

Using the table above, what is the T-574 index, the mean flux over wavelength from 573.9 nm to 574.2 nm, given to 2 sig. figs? 6.4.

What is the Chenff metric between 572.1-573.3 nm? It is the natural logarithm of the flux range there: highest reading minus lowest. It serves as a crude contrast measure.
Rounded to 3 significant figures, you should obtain -1.73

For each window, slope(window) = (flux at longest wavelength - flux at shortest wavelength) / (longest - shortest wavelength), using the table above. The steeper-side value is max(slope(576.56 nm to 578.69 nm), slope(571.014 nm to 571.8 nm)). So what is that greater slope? 0.7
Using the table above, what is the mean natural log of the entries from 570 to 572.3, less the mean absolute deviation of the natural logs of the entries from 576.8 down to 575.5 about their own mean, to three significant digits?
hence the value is 1.75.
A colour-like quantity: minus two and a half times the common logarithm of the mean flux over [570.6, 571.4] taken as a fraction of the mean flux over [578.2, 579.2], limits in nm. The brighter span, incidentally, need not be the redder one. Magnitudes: 0.05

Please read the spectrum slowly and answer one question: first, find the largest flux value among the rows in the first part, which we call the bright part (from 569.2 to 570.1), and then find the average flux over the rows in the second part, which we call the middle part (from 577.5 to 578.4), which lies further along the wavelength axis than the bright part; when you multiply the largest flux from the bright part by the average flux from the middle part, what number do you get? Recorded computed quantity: 33.7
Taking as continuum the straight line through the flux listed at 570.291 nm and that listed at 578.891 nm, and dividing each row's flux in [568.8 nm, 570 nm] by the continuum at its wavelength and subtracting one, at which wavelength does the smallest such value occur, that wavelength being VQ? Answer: 569.898 nm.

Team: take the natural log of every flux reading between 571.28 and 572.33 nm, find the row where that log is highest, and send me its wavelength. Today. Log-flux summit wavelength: 572.264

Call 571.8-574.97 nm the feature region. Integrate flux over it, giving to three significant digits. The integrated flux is 20.0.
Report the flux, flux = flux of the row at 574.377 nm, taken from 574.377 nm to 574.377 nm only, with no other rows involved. 6.211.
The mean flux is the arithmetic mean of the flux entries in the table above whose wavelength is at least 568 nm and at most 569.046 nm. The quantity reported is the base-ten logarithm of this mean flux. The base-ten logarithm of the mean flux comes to 0.785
